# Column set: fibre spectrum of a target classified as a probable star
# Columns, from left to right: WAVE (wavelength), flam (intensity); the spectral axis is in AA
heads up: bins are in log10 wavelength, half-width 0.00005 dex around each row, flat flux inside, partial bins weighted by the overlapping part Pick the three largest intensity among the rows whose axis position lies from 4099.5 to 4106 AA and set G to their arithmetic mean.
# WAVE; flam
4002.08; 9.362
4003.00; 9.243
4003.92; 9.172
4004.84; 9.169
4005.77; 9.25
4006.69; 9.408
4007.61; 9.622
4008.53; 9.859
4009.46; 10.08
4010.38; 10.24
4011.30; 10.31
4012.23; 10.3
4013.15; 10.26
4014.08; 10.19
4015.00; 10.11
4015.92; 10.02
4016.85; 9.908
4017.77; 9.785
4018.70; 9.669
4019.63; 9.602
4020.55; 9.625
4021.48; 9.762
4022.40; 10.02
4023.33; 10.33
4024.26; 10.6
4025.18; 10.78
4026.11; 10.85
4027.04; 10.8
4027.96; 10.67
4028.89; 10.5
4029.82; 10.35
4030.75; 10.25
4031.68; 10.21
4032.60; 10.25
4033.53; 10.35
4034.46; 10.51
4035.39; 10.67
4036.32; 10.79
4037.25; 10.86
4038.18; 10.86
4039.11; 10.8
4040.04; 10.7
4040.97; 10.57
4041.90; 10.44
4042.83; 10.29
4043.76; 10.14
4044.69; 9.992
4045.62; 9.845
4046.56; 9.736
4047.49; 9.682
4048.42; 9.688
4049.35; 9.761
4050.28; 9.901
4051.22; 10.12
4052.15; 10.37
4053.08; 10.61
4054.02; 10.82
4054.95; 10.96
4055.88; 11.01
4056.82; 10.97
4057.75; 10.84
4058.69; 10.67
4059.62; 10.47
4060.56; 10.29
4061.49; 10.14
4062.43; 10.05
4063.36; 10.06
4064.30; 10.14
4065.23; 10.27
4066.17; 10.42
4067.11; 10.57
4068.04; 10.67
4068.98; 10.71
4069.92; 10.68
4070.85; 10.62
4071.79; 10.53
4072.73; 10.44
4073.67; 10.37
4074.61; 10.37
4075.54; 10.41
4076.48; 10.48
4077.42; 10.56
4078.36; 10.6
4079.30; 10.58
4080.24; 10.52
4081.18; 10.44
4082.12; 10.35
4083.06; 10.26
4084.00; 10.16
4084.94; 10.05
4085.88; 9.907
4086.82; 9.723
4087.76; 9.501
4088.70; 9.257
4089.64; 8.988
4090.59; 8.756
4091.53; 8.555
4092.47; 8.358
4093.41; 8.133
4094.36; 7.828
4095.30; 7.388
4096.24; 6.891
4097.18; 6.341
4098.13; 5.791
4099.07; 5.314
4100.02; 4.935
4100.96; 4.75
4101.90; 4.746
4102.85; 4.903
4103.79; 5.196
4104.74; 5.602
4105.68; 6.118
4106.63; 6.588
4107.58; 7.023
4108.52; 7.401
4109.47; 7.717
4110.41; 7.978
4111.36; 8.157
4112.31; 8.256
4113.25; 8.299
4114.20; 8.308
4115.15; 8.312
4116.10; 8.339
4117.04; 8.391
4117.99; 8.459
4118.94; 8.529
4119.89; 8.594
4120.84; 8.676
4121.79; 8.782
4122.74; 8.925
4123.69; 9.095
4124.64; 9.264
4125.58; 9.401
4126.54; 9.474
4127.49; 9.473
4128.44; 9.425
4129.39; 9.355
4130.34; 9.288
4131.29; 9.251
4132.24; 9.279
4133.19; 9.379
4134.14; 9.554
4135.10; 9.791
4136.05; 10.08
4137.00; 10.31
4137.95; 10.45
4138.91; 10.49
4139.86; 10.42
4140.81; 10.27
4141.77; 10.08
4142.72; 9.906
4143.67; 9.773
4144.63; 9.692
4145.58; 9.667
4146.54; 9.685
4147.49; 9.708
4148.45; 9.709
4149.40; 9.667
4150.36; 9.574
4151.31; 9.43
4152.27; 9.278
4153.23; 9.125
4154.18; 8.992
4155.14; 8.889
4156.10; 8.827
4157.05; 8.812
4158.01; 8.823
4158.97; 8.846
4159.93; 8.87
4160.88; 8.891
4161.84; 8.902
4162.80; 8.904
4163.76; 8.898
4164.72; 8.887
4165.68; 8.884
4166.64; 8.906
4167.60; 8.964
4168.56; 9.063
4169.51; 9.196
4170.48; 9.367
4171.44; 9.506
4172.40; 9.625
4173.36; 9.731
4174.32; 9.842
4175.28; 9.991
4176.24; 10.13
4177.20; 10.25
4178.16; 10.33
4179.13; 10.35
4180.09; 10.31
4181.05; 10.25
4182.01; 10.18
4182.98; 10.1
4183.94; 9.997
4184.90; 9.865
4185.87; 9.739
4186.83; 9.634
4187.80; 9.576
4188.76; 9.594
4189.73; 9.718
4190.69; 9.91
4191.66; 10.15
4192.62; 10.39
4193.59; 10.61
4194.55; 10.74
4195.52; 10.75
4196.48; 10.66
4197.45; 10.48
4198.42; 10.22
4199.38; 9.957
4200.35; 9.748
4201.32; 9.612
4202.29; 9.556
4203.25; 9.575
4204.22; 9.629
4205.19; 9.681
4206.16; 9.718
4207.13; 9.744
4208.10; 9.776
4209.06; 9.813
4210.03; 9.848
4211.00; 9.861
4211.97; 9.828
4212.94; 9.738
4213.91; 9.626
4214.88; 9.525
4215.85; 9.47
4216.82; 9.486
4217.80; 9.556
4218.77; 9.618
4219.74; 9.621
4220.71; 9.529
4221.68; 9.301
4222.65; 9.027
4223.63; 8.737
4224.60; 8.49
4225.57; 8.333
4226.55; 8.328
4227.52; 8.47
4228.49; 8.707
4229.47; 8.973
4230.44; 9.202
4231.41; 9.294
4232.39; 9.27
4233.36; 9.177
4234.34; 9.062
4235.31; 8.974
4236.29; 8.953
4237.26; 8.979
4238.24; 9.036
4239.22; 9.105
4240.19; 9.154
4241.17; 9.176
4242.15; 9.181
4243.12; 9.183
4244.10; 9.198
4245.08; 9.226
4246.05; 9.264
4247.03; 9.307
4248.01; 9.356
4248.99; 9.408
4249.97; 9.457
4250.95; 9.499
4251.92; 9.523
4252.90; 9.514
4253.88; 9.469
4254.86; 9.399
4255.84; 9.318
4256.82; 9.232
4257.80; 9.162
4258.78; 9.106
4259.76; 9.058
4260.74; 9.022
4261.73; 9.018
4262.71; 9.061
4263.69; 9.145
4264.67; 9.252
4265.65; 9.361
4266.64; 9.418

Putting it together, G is 5.6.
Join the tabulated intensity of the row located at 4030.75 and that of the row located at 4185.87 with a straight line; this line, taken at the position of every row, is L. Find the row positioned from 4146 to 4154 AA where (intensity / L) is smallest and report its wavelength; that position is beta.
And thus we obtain 4153.23 AA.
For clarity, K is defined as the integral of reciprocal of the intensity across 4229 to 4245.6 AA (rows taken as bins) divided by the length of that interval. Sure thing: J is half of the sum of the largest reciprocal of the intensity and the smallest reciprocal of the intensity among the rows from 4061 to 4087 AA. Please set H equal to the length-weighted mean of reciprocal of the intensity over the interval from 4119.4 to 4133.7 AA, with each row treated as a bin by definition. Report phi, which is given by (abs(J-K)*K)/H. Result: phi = 0.012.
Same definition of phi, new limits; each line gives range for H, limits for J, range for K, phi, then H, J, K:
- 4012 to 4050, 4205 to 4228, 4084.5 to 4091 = 0.005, 0.098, 0.111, 0.106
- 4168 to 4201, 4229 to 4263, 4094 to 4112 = 0.088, 0.100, 0.108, 0.163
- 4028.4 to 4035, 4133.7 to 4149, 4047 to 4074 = 0.004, 0.097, 0.100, 0.096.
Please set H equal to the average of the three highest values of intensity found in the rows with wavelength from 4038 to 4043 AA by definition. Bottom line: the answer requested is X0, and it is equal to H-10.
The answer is 0.8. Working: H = 10.8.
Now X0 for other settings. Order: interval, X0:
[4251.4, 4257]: -0.5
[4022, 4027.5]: 0.8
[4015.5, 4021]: -0.1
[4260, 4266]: -0.7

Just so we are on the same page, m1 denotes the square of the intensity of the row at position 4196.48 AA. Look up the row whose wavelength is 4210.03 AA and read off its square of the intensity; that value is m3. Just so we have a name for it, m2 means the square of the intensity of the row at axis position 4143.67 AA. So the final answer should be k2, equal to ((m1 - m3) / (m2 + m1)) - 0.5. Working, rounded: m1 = 114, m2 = 96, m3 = 97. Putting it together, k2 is -0.42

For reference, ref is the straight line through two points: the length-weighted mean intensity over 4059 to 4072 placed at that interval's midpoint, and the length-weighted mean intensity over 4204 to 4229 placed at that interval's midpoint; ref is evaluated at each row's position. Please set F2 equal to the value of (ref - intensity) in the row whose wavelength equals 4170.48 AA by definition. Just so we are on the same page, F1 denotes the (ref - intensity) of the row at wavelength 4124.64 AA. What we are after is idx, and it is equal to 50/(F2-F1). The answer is -119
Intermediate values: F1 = 0.7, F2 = 0.3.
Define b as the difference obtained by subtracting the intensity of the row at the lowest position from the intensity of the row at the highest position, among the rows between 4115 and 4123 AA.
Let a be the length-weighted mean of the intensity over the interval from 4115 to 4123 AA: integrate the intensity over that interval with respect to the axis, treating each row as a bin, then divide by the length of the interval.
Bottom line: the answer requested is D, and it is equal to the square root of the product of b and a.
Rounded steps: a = 8.6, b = 0.6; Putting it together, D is 2.3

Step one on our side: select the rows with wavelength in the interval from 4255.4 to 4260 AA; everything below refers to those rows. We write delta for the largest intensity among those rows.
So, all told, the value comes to 9.318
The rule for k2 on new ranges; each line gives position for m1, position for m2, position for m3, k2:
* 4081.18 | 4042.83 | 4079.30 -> -0.51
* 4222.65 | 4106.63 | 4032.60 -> -0.69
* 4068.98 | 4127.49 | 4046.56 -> -0.40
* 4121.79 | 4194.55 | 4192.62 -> -0.66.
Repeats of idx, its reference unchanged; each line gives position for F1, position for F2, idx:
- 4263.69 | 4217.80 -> -540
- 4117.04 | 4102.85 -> 14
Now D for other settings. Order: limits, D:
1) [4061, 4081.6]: 1.8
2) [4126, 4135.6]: 1.7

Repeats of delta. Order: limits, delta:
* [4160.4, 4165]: 8.904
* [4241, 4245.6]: 9.226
